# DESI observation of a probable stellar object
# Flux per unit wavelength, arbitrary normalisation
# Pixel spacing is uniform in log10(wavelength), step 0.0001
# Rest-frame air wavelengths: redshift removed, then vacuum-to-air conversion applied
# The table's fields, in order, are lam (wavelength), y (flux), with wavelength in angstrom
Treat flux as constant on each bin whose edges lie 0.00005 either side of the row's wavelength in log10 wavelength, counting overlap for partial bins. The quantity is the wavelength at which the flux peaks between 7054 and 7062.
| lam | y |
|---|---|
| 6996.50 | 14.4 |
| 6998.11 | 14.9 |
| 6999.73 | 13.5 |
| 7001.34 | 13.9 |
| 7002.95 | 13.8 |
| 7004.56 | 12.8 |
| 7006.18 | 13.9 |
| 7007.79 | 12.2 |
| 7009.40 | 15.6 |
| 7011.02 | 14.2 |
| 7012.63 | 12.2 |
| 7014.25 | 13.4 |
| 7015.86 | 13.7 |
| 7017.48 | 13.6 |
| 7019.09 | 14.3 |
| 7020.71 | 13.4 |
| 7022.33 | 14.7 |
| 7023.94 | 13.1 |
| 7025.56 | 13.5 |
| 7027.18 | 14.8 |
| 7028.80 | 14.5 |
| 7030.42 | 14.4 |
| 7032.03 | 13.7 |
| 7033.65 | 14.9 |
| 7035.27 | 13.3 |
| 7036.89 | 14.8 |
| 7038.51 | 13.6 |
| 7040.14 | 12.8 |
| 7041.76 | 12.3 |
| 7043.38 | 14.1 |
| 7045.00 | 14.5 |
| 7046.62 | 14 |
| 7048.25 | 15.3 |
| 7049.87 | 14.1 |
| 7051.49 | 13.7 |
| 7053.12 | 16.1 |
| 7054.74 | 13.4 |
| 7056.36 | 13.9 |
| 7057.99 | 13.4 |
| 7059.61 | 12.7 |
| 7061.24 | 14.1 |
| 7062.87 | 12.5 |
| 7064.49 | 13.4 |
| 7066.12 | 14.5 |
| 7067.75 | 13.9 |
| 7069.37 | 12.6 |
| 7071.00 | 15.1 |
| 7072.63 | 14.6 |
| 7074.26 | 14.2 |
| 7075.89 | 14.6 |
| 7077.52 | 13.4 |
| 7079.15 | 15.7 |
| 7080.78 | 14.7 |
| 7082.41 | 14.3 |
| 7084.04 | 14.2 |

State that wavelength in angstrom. 7061.24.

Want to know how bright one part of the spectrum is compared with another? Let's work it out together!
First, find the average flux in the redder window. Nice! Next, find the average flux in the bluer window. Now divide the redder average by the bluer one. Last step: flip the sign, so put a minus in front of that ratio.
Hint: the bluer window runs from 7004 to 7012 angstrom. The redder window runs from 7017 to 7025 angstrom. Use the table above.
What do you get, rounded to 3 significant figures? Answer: -1.01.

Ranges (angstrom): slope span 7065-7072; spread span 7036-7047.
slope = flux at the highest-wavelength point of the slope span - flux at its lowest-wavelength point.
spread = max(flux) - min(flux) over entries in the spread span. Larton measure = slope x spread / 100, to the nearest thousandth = 0.015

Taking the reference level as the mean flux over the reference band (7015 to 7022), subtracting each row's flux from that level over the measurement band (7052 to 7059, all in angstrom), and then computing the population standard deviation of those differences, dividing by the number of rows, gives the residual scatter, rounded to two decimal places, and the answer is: 1.12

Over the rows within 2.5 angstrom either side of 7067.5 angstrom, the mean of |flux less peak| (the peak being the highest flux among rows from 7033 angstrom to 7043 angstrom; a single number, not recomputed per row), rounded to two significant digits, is 1.2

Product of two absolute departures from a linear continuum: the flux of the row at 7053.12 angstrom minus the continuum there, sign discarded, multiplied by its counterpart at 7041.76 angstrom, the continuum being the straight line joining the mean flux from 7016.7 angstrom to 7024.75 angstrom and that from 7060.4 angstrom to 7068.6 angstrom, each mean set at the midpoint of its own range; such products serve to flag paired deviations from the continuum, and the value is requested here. 3.5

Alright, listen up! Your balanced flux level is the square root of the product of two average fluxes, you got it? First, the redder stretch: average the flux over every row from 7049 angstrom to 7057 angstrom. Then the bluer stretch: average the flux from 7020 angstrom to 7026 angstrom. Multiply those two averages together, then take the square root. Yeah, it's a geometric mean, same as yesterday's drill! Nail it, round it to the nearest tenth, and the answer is 14.0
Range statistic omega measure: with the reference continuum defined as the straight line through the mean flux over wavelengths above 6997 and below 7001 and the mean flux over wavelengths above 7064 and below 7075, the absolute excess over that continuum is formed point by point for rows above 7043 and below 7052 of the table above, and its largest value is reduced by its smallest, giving 1.2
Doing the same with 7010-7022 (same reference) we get 1.9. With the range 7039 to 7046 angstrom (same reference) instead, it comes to 1.8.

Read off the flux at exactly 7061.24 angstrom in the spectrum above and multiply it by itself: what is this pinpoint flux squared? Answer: 199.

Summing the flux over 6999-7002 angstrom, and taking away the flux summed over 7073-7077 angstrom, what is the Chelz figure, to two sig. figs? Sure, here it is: -1.4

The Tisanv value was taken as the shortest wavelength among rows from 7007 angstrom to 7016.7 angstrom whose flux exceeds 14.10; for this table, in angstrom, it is 7009.40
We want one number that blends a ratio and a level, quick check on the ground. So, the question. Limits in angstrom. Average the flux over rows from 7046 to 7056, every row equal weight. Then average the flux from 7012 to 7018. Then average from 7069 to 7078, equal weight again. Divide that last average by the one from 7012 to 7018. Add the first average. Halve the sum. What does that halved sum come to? 7.75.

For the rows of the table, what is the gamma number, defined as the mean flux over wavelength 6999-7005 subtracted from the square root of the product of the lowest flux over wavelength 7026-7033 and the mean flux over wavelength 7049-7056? 0.5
